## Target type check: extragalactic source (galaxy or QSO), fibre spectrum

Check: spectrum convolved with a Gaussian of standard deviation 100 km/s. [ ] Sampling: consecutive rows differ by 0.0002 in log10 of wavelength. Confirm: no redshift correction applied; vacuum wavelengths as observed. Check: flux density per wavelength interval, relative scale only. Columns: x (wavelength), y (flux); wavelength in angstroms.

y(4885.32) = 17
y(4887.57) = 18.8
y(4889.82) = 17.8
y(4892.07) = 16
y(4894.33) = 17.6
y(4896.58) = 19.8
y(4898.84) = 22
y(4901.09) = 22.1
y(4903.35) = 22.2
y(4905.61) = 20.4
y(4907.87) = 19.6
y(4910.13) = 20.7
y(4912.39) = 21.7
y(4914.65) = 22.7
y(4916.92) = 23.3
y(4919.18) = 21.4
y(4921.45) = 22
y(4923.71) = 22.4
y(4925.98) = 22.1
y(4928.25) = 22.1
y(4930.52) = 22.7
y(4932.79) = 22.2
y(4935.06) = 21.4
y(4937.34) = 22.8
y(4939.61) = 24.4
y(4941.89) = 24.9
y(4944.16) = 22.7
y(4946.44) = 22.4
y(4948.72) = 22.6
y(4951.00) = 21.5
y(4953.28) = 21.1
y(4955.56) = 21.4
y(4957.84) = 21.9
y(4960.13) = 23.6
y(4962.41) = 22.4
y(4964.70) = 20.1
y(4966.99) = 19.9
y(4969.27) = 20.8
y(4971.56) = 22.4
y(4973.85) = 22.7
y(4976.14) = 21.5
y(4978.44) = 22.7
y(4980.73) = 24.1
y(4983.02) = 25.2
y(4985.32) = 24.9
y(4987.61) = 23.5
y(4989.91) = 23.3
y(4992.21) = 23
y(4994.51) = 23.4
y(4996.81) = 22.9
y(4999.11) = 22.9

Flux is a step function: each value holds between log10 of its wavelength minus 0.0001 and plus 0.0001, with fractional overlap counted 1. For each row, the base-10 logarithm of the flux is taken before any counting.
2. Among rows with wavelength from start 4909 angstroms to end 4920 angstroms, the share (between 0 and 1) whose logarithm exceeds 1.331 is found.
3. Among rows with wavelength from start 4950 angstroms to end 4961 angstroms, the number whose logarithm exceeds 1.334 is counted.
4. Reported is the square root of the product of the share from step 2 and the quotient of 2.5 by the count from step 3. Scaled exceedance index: 0.87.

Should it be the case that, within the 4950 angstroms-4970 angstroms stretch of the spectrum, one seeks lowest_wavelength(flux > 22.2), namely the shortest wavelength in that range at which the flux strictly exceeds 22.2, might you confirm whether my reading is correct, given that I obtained 4960.13 angstroms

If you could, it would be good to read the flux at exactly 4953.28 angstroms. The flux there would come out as 21.1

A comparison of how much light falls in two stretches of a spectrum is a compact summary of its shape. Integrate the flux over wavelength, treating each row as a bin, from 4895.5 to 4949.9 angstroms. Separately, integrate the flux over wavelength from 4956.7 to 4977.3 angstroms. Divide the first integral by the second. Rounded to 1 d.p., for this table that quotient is 2.7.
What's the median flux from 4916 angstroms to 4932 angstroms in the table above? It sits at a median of 22.1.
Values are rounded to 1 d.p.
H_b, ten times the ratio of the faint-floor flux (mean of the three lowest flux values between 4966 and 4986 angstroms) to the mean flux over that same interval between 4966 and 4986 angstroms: 9.1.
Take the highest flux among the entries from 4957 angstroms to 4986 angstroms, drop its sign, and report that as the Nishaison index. 25.2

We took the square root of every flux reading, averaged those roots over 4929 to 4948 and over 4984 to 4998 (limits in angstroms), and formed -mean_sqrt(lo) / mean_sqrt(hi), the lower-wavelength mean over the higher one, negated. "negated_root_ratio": -0.99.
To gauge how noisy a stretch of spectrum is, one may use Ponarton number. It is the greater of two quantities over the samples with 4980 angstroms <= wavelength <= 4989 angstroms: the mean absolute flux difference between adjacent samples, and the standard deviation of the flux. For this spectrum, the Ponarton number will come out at 0.93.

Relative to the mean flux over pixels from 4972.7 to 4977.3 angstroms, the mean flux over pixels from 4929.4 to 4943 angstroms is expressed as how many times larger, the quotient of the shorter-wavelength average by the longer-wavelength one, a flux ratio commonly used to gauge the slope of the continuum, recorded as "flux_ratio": 1.04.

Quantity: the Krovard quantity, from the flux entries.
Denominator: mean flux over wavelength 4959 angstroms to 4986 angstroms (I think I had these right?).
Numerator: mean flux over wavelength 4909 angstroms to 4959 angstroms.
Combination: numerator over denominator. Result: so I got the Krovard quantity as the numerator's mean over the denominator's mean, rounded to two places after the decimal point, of 0.99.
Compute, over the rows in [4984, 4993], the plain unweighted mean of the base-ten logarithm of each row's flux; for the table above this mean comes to 1.37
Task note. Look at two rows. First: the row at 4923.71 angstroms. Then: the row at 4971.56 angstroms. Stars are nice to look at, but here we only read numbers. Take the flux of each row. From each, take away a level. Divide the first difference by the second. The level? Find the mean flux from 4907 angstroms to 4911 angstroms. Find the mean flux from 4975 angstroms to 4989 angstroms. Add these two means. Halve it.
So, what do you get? 1.0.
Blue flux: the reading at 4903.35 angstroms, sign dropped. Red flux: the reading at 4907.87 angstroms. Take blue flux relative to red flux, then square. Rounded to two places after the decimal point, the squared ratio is 1.28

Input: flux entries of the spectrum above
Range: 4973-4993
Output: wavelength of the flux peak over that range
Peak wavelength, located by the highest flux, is 4983.02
